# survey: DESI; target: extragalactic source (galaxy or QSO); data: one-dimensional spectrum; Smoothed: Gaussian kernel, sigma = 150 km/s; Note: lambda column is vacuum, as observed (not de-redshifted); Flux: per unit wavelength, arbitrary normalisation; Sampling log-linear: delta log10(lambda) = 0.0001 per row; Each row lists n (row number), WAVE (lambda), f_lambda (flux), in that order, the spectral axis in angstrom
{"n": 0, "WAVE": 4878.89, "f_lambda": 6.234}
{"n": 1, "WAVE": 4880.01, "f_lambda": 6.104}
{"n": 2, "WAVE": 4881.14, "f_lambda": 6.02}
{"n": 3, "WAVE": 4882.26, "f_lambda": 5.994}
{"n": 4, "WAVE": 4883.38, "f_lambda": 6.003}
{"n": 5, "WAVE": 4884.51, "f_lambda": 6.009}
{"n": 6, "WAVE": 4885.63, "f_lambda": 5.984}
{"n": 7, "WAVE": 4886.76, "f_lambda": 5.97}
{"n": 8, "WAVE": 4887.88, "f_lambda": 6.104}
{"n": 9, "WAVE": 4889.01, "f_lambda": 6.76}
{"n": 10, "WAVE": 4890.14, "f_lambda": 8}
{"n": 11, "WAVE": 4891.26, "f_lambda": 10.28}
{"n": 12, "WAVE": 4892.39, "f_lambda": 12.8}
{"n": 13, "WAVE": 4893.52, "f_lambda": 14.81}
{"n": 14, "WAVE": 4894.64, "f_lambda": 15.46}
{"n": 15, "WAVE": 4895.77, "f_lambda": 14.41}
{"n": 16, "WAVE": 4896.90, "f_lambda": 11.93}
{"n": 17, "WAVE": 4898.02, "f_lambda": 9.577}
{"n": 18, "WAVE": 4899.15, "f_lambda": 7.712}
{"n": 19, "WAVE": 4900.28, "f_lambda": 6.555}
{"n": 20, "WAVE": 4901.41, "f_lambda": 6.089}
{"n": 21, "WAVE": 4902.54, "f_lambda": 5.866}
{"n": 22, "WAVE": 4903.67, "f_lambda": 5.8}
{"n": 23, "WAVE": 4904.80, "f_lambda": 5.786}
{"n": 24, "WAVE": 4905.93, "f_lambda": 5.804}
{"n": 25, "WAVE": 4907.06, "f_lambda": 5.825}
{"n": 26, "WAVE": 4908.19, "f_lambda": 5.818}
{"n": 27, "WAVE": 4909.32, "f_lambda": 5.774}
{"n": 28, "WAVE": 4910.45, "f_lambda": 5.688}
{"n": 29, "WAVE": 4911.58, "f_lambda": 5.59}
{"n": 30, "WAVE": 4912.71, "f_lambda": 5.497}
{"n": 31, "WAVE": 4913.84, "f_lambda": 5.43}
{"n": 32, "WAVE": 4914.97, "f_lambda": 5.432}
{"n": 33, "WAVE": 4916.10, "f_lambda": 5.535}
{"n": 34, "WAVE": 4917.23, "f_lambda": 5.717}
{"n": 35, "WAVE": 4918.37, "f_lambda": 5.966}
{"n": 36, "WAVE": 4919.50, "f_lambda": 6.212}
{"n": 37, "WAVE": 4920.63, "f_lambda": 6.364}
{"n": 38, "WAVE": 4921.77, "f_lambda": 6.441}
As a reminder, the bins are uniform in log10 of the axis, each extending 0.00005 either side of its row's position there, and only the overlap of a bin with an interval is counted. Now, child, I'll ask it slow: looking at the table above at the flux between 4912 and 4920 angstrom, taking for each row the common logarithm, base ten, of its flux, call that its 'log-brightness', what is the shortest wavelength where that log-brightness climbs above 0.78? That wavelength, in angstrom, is 4919.50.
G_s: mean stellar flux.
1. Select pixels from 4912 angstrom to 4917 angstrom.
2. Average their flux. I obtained 5.5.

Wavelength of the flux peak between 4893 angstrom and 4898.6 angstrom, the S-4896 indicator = 4894.64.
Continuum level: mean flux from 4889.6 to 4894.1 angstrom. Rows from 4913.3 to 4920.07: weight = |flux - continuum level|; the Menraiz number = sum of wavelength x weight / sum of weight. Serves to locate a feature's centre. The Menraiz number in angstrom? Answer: 4916.6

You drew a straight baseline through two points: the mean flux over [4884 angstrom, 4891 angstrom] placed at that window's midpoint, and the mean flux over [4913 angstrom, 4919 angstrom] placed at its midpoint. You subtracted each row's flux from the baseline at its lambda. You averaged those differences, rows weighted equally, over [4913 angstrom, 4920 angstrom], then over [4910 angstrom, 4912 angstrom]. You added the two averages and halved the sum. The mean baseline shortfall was 0.0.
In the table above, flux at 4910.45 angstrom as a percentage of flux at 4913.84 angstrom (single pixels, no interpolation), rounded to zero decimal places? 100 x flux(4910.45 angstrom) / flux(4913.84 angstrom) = 105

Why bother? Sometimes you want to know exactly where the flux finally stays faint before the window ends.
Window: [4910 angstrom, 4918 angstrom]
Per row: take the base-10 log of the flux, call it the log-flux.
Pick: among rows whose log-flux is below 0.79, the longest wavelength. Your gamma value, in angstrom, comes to 4917.23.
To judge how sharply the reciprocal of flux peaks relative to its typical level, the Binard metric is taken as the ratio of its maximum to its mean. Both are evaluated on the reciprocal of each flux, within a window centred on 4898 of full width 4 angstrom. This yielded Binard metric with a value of 1.22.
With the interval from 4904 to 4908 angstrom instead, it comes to 1.00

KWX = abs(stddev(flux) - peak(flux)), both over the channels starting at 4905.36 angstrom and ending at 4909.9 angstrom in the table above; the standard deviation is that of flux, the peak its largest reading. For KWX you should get 5.8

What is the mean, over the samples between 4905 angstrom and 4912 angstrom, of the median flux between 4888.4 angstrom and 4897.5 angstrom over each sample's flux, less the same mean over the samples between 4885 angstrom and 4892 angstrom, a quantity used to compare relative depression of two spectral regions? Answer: 0.4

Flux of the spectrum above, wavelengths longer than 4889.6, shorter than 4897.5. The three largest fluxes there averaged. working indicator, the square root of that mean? 3.86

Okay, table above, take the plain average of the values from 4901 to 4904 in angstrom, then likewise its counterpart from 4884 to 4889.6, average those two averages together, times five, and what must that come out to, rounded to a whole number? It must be 30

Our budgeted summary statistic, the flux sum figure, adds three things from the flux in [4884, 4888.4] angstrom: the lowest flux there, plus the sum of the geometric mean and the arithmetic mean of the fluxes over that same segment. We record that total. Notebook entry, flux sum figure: 18.0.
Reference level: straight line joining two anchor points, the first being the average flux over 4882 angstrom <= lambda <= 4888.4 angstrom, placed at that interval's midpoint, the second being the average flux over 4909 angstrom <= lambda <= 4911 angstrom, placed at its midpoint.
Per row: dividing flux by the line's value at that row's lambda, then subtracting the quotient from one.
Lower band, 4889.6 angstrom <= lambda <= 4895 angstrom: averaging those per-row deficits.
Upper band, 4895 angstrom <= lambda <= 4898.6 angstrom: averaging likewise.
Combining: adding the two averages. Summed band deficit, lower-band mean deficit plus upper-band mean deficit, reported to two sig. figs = -2.1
